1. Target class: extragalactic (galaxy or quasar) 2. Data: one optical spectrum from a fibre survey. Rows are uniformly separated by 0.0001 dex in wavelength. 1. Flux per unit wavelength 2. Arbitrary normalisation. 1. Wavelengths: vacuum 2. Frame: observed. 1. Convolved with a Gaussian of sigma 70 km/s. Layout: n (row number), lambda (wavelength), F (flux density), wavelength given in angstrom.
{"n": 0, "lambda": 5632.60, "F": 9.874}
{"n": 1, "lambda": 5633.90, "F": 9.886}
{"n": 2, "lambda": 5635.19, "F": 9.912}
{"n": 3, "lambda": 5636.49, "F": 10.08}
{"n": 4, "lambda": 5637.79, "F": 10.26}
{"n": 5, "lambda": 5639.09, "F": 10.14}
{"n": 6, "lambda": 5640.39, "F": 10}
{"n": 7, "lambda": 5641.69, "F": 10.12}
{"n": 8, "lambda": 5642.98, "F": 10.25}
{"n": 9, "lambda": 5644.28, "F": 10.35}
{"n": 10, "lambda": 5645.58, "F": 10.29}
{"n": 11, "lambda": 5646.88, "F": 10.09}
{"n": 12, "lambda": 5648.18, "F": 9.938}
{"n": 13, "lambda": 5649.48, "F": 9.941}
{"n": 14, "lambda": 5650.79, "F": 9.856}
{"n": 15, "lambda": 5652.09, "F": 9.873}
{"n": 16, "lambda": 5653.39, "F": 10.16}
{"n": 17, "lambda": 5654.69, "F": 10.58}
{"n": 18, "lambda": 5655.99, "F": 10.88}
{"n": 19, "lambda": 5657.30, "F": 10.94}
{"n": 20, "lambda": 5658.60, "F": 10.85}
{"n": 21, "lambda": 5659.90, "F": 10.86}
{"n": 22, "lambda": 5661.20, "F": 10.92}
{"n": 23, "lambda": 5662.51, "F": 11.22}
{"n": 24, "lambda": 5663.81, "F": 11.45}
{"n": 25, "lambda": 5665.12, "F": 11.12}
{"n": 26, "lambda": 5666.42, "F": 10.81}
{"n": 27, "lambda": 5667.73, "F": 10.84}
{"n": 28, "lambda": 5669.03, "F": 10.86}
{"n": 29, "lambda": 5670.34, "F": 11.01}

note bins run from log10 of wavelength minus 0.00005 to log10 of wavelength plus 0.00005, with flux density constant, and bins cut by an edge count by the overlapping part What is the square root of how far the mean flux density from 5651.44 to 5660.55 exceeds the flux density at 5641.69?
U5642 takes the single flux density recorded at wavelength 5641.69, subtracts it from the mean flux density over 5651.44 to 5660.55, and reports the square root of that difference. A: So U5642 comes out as 0.7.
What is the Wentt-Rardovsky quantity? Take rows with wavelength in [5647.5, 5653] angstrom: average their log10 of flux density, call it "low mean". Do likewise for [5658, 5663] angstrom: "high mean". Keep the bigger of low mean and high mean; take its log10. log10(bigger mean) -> 0.017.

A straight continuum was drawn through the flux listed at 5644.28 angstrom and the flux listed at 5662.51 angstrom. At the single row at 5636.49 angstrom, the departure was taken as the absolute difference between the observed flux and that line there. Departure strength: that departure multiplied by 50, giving 5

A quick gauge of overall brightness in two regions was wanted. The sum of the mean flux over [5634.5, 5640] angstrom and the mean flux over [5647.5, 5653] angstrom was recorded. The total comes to 20.0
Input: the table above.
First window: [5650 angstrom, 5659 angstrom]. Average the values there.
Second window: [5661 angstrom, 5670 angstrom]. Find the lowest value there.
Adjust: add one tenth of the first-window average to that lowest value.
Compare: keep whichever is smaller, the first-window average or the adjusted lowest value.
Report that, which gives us 10.4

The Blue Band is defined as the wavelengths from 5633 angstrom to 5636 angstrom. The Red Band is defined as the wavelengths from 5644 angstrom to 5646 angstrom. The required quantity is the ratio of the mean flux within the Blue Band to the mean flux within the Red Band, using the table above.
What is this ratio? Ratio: 0.96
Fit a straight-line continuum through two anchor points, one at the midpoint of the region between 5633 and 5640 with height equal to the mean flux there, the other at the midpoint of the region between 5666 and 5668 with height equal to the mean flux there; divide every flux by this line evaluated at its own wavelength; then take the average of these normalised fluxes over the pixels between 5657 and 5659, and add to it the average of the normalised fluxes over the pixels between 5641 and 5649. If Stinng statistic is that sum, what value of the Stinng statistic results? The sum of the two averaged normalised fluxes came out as 2.02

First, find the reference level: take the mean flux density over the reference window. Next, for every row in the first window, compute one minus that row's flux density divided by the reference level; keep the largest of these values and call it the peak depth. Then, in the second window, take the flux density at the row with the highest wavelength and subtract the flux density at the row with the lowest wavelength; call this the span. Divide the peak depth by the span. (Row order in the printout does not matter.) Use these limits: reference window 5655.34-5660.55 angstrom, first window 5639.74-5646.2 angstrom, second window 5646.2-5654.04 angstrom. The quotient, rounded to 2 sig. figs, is 1.2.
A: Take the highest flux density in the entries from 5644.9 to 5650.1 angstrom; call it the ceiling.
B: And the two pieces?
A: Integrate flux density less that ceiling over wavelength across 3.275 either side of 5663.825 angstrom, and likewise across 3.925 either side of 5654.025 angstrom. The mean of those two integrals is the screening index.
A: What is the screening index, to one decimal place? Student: 3.0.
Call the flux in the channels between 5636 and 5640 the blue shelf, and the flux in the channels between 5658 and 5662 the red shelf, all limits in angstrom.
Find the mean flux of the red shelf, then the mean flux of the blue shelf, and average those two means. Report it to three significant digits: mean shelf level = 10.5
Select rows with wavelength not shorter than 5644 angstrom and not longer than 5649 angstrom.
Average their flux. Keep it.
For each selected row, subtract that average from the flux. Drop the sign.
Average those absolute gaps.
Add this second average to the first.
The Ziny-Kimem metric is 10.3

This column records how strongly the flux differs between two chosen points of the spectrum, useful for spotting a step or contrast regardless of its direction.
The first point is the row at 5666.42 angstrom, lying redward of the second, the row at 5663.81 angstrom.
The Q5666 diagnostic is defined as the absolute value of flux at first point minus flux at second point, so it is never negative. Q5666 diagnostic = 0.64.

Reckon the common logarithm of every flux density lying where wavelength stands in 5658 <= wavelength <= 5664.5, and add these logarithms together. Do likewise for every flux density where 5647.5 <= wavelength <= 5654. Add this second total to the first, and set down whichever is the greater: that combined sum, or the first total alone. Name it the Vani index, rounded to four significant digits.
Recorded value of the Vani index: 10.21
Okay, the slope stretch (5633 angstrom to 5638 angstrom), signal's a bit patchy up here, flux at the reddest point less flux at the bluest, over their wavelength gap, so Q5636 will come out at 0.10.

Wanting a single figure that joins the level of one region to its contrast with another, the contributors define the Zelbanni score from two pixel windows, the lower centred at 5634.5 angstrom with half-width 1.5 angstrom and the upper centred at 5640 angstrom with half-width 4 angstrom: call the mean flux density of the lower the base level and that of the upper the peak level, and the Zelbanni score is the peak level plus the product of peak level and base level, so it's 111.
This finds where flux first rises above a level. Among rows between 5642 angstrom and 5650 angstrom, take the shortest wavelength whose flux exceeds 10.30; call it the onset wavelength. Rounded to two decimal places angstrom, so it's 5644.28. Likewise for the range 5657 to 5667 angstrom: 5657.30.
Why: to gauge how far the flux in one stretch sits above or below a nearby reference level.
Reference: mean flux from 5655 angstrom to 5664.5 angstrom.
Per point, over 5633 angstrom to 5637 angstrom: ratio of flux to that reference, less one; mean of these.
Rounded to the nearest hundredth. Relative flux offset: -0.10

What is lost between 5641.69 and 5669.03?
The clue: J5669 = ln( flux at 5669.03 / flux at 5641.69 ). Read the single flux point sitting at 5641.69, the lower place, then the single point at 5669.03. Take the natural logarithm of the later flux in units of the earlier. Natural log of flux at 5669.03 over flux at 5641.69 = 0.07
